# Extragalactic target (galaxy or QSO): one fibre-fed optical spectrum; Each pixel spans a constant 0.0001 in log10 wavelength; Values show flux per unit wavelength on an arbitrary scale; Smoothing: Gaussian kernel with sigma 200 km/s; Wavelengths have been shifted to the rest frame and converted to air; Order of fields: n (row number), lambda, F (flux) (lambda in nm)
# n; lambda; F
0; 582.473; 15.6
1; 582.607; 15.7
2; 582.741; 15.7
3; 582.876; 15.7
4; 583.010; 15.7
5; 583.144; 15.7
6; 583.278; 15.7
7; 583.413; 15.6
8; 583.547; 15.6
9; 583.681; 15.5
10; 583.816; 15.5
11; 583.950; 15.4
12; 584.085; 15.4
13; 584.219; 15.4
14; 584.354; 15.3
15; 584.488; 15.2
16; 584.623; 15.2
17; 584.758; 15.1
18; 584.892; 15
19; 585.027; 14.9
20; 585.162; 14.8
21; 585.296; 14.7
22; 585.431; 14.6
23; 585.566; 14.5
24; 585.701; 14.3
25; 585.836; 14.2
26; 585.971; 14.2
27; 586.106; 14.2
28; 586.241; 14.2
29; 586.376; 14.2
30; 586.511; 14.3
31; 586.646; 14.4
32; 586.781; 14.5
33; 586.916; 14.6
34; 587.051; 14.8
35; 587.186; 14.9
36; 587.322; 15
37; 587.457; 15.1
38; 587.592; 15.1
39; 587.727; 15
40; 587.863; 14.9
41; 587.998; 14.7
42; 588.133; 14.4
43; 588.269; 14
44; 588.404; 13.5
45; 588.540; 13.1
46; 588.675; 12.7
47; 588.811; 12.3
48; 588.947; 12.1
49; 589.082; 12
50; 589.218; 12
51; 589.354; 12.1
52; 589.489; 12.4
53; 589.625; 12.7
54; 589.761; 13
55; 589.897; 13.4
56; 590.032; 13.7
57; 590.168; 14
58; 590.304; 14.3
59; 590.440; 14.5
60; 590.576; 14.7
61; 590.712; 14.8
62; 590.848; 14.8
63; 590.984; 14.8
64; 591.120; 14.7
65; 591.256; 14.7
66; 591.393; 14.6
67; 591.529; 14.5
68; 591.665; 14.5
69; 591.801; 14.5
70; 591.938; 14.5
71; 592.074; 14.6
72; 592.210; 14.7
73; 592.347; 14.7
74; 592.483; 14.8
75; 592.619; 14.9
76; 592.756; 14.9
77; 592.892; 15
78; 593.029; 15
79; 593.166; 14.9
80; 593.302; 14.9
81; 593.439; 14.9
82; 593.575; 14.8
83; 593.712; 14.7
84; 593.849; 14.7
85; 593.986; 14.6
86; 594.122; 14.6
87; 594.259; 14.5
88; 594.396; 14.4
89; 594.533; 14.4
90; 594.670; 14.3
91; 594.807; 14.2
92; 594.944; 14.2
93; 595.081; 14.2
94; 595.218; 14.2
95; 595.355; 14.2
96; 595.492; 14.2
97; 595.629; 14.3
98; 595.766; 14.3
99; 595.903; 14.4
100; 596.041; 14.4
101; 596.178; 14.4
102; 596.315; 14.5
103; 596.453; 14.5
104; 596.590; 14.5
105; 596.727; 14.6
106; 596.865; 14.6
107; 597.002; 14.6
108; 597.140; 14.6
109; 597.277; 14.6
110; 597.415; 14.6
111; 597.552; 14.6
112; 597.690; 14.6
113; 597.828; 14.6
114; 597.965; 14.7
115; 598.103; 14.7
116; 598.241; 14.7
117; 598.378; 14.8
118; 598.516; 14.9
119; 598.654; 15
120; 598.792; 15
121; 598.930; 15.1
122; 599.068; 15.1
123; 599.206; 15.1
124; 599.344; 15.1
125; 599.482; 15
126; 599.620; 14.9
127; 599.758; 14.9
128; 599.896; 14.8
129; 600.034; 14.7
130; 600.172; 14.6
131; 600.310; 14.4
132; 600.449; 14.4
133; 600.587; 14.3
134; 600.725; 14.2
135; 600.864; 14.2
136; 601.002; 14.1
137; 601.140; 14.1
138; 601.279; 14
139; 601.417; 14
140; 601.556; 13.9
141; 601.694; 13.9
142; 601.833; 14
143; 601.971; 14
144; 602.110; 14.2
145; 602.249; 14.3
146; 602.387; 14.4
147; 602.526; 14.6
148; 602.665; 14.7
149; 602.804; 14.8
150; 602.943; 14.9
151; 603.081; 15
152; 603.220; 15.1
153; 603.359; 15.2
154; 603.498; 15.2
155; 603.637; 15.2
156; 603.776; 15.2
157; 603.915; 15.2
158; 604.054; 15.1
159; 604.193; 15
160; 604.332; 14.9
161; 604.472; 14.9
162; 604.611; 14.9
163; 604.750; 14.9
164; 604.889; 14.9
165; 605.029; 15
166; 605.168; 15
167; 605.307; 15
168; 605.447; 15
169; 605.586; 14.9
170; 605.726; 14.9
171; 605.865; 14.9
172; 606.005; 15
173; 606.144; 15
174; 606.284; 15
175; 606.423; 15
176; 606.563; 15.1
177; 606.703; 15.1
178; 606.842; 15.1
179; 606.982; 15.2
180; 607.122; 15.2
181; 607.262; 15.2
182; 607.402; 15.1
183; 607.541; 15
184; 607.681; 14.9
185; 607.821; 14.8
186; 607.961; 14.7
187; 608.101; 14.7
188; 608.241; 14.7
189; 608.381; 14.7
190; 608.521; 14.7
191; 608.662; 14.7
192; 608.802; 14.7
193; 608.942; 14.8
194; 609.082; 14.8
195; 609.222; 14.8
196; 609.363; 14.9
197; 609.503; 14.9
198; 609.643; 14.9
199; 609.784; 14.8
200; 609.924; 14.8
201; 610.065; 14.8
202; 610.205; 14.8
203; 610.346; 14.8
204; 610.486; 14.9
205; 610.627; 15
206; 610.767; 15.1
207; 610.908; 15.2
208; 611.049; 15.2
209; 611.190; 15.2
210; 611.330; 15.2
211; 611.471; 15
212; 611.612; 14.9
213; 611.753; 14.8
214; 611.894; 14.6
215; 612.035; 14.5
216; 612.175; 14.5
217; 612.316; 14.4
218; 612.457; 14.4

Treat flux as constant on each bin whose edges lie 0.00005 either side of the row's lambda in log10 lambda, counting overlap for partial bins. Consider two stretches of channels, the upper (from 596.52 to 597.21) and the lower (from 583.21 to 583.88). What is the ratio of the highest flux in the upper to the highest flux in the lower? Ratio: 0.93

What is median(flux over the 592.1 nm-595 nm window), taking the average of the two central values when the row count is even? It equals 14.7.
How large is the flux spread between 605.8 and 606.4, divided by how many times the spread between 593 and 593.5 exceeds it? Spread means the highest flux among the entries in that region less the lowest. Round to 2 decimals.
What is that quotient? 0.10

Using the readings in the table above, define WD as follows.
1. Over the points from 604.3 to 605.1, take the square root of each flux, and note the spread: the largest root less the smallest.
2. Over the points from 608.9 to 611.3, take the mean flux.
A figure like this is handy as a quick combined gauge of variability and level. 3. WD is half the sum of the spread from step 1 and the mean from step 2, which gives 7.47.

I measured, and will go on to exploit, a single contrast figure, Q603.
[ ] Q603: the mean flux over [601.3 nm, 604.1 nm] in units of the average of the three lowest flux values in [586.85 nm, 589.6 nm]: 1.22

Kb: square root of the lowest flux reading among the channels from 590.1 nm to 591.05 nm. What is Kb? 3.74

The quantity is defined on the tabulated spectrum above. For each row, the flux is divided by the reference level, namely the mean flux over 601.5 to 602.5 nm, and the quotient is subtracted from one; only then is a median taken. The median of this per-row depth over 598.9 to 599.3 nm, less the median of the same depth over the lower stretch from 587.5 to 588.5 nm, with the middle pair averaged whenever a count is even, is -0.028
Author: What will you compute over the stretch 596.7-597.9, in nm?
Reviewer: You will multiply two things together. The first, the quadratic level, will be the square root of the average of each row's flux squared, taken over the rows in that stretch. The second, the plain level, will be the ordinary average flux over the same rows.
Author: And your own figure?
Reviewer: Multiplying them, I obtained 213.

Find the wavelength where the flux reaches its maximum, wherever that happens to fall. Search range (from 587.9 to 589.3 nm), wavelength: 587.998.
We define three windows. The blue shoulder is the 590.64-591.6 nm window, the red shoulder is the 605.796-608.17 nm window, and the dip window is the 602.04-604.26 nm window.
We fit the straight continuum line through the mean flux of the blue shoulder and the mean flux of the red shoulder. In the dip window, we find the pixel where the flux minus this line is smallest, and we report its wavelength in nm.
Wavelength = 602.110 nm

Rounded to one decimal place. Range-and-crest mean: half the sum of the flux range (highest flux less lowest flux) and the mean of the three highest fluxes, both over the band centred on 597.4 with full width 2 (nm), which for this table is 7.5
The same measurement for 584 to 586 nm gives 8.3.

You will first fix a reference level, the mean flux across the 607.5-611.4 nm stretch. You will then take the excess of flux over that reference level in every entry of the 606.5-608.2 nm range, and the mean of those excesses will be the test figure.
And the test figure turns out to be 0.13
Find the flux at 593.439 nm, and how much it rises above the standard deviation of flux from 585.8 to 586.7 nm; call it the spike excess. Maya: 14.8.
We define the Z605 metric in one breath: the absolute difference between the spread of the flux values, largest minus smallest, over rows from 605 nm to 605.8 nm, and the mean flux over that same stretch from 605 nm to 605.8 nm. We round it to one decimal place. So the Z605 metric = 14.9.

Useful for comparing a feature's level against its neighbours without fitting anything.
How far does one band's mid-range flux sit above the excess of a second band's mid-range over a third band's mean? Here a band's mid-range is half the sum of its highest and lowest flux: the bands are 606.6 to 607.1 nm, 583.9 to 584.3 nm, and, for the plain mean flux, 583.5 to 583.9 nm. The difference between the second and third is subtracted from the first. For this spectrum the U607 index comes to 15.3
